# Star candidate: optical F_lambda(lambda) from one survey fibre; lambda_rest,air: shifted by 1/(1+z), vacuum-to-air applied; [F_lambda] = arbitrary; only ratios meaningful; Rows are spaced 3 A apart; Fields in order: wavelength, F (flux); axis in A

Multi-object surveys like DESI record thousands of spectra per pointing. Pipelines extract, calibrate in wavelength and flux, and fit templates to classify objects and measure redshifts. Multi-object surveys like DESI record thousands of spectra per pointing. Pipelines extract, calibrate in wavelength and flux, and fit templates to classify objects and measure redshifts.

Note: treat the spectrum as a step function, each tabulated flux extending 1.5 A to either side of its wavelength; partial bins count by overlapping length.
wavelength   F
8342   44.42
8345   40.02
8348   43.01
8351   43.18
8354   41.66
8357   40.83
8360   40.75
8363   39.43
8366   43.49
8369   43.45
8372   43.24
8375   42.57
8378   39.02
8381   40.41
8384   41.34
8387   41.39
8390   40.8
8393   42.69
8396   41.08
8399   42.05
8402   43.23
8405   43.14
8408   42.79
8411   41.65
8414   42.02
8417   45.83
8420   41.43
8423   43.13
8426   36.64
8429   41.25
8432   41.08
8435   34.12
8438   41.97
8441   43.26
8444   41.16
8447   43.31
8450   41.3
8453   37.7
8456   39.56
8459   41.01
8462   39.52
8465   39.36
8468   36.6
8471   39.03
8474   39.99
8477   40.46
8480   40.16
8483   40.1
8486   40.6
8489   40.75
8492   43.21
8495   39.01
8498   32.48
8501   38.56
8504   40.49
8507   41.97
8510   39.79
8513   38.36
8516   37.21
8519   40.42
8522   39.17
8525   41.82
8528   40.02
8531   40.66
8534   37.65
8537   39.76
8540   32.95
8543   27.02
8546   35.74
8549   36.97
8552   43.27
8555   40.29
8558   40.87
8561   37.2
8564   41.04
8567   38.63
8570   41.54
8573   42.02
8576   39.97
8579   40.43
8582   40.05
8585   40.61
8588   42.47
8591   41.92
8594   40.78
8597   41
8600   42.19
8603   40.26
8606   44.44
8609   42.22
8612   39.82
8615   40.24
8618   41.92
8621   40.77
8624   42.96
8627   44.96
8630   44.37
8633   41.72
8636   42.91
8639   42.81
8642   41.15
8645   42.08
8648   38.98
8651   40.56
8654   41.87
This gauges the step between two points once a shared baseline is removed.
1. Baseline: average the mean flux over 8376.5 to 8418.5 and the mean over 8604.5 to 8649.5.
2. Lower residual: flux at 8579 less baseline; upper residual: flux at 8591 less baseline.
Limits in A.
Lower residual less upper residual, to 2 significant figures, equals -1.5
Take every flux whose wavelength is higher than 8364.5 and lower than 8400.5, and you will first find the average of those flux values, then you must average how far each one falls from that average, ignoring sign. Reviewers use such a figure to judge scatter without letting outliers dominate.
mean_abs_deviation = 1.1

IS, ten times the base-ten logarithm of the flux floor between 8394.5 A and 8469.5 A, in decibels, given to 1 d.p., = 15.3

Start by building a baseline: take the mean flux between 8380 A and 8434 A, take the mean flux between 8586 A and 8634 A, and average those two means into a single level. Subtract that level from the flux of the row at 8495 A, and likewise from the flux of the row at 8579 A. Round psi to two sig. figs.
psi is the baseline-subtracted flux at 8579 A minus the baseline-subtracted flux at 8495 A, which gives 1.4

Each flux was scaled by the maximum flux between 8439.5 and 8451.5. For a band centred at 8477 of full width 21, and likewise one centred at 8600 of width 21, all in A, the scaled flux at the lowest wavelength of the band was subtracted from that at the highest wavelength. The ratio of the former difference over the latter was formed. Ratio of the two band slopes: 13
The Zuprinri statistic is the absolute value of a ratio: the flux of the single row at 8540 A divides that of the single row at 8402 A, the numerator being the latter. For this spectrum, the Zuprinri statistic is 1.31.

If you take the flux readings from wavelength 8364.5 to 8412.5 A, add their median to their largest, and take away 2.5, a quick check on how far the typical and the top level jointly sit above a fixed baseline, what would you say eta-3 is 83.3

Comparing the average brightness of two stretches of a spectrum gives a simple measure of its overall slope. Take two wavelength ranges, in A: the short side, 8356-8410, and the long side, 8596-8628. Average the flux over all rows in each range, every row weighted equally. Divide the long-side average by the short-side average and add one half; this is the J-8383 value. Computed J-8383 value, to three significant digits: 1.50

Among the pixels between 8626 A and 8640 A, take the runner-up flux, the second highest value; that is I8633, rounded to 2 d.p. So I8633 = 44.37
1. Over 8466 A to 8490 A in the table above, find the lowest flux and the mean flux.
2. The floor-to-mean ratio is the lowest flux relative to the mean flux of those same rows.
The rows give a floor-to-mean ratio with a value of 0.92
